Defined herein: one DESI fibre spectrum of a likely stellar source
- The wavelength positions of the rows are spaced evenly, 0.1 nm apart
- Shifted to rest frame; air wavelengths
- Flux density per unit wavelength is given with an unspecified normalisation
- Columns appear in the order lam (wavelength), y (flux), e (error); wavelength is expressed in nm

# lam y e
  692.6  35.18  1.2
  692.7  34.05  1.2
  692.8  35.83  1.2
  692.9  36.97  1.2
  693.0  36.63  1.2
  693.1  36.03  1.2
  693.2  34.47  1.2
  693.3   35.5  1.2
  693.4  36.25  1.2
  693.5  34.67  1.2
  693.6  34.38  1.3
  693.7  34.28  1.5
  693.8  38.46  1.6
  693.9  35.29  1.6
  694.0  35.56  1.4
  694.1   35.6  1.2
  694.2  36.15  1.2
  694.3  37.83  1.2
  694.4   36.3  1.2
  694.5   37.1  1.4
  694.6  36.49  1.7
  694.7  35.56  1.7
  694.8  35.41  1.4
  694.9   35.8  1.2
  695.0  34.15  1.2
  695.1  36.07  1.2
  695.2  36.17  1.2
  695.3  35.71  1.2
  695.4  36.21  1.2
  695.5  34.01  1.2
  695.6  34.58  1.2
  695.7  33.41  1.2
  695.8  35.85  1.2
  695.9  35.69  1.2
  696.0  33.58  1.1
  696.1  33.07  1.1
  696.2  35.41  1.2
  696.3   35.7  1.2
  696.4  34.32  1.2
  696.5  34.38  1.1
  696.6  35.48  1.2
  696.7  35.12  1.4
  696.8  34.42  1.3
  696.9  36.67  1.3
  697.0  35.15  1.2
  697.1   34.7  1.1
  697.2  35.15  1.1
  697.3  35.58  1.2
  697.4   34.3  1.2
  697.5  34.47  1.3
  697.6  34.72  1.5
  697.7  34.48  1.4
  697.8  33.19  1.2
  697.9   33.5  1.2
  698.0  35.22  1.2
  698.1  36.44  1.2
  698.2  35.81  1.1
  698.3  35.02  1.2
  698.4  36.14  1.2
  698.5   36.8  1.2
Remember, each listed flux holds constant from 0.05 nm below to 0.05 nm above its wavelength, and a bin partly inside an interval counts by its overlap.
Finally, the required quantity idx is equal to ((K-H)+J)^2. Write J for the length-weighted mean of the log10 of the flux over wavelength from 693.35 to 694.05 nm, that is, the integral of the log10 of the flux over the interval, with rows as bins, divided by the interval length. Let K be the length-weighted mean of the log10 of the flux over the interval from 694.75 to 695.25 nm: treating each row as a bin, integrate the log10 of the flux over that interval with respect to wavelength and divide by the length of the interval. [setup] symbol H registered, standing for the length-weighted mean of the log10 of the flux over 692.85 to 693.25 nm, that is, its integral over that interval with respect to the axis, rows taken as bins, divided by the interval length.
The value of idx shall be 2.39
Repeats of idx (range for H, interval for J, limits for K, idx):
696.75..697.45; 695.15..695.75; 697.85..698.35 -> 2.39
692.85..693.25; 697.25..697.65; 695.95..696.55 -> 2.31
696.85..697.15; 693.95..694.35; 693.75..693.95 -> 2.48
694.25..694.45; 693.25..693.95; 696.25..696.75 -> 2.33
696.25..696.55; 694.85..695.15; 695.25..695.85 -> 2.40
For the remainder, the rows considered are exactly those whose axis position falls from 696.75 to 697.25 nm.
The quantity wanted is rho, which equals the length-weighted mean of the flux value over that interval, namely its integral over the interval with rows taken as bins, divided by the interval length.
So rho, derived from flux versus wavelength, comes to 35.2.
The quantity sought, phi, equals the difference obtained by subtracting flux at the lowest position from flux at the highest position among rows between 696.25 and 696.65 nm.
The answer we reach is -0.2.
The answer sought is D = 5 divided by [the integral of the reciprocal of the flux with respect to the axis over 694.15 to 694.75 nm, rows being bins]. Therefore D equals 305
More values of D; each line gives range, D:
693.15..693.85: 253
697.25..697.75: 347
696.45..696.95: 352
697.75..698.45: 250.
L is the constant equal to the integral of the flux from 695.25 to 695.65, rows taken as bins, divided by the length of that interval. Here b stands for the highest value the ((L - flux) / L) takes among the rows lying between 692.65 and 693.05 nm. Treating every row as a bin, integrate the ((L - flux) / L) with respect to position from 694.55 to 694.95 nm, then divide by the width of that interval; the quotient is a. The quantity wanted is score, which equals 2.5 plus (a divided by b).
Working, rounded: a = -0.020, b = 0.03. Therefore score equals 1.9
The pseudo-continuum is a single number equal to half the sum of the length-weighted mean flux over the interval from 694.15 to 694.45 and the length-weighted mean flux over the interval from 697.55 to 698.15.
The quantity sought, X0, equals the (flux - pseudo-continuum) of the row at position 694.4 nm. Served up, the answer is 0.6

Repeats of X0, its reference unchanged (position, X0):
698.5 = 1.1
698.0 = -0.5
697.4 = -1.4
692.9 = 1.3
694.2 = 0.5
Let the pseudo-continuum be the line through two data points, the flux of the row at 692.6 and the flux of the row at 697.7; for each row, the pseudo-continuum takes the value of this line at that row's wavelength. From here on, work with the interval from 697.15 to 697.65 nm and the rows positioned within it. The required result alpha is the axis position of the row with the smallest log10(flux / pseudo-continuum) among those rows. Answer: 697.4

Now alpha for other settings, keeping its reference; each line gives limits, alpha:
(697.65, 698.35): 697.8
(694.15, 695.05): 695.0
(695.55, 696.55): 696.1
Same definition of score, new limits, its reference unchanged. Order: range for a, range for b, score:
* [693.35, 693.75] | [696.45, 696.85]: 2.8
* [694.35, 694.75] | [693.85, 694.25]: 10.1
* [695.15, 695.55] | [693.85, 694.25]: 4.9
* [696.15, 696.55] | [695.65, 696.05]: 2.6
